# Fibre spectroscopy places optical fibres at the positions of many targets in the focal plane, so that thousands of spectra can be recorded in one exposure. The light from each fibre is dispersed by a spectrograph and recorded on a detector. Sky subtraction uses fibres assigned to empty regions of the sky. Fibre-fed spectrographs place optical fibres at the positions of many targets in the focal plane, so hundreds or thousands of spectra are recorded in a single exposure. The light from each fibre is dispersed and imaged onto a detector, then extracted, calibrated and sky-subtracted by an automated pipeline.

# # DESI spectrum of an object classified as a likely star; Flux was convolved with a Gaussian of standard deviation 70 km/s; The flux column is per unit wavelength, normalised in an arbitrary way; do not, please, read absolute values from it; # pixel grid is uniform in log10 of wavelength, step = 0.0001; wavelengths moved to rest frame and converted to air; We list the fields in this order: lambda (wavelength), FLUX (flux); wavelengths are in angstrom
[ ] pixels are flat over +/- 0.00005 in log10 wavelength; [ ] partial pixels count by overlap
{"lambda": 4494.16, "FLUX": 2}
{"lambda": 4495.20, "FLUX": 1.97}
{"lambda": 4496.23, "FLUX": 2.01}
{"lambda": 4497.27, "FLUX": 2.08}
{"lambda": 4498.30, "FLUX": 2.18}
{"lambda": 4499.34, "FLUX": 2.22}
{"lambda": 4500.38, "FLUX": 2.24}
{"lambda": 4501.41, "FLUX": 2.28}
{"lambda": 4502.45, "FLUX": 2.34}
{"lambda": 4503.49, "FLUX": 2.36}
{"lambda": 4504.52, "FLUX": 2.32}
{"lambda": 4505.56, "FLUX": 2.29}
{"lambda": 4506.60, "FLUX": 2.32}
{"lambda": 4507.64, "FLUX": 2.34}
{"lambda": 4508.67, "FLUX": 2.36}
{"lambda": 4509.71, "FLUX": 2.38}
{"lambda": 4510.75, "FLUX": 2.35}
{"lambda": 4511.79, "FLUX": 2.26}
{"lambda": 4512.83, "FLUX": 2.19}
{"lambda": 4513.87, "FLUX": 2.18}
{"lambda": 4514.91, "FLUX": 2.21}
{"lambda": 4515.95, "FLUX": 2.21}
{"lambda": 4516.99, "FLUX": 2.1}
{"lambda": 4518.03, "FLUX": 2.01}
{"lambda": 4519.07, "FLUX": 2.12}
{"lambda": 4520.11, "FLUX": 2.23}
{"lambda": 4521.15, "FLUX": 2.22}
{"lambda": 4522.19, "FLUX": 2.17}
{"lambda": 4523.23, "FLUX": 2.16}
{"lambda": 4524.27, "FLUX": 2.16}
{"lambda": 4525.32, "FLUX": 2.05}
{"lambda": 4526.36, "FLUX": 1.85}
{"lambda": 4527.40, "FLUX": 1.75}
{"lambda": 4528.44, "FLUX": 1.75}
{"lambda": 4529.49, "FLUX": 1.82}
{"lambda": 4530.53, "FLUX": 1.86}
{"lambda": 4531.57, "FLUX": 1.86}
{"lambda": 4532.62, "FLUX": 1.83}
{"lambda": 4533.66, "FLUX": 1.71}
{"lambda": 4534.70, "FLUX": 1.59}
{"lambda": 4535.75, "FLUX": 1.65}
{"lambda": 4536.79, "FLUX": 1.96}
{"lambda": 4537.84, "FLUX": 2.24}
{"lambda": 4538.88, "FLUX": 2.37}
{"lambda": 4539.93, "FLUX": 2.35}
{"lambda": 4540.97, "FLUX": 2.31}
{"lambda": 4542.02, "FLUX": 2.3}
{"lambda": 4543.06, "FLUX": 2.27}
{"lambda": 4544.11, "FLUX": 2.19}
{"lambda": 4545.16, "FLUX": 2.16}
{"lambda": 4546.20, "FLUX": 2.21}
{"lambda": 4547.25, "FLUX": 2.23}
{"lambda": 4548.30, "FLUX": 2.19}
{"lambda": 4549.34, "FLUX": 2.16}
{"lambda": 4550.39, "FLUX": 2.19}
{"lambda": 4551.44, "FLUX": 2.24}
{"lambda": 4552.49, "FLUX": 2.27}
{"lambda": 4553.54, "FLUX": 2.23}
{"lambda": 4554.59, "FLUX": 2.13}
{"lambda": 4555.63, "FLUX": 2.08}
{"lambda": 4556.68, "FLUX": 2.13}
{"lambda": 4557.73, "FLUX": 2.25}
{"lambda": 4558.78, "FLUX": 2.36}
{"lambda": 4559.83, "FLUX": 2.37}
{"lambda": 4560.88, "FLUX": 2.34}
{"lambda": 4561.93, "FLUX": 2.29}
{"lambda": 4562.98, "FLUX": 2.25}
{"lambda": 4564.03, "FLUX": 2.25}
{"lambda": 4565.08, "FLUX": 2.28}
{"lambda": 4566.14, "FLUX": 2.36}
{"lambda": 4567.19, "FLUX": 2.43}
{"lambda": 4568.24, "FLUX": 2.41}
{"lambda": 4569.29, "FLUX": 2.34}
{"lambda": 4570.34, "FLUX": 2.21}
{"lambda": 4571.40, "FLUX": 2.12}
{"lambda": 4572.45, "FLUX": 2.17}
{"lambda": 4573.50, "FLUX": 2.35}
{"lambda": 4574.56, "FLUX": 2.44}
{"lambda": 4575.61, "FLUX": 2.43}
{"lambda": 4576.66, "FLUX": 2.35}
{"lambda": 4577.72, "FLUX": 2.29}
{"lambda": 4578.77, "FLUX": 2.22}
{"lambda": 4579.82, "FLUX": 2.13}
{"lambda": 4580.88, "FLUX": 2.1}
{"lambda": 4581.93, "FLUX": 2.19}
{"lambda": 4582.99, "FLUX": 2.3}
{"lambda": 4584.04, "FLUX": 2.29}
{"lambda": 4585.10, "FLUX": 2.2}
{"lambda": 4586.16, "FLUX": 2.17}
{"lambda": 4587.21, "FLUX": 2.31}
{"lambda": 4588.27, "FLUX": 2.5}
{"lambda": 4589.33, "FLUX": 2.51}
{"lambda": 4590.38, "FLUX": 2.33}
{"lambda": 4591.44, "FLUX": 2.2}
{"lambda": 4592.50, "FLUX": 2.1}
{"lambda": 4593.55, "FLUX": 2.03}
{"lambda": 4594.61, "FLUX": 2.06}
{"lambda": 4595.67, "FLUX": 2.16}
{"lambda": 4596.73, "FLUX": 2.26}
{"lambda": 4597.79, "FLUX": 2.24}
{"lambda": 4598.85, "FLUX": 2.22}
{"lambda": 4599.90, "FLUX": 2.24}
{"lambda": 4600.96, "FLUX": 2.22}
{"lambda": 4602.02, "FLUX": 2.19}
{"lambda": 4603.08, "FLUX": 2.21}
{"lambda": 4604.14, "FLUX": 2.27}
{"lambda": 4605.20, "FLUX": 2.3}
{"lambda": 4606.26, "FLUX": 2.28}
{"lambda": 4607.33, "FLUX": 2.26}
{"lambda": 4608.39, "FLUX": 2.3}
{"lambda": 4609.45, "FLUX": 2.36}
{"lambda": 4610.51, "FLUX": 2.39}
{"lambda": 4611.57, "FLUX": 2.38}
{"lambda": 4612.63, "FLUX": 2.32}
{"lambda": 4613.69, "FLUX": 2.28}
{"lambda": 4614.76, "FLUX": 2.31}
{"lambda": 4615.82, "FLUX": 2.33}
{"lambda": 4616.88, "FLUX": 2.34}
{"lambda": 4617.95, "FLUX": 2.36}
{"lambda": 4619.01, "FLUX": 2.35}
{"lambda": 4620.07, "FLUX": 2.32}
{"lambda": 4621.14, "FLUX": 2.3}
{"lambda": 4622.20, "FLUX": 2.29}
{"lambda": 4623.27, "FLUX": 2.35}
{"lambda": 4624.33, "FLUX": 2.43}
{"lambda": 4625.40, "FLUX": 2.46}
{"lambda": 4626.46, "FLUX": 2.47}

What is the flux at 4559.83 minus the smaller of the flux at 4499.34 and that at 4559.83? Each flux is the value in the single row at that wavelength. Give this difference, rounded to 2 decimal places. 0.15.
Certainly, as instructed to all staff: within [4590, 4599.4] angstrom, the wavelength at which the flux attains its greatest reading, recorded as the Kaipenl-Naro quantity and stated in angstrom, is 4590.38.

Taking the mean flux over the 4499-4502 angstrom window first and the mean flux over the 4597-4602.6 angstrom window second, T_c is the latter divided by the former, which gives 0.989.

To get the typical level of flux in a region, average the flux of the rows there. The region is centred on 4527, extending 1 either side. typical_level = 1.80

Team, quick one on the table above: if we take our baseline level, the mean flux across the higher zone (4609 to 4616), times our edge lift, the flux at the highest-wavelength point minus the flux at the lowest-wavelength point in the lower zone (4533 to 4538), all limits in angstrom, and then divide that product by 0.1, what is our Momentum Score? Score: 12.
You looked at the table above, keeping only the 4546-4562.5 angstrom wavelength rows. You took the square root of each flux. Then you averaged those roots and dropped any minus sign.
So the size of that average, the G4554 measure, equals 1.493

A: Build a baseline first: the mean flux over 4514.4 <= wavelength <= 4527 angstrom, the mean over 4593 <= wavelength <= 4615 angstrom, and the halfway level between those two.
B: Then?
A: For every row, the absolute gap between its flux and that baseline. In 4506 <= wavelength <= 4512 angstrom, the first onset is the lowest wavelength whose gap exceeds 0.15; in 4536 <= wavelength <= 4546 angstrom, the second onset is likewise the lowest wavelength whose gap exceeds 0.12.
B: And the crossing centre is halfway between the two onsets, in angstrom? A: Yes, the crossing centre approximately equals 4522.2 angstrom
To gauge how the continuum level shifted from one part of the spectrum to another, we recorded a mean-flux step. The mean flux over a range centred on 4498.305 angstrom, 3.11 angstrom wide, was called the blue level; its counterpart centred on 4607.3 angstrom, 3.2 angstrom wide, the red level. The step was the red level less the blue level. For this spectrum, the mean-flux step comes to 0.12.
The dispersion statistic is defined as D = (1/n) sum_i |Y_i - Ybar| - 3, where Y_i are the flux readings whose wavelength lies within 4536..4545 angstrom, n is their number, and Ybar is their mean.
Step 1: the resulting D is -2.91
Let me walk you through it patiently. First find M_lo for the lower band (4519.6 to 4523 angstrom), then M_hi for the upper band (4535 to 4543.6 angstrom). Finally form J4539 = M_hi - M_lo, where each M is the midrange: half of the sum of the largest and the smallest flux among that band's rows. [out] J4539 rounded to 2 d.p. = -0.19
